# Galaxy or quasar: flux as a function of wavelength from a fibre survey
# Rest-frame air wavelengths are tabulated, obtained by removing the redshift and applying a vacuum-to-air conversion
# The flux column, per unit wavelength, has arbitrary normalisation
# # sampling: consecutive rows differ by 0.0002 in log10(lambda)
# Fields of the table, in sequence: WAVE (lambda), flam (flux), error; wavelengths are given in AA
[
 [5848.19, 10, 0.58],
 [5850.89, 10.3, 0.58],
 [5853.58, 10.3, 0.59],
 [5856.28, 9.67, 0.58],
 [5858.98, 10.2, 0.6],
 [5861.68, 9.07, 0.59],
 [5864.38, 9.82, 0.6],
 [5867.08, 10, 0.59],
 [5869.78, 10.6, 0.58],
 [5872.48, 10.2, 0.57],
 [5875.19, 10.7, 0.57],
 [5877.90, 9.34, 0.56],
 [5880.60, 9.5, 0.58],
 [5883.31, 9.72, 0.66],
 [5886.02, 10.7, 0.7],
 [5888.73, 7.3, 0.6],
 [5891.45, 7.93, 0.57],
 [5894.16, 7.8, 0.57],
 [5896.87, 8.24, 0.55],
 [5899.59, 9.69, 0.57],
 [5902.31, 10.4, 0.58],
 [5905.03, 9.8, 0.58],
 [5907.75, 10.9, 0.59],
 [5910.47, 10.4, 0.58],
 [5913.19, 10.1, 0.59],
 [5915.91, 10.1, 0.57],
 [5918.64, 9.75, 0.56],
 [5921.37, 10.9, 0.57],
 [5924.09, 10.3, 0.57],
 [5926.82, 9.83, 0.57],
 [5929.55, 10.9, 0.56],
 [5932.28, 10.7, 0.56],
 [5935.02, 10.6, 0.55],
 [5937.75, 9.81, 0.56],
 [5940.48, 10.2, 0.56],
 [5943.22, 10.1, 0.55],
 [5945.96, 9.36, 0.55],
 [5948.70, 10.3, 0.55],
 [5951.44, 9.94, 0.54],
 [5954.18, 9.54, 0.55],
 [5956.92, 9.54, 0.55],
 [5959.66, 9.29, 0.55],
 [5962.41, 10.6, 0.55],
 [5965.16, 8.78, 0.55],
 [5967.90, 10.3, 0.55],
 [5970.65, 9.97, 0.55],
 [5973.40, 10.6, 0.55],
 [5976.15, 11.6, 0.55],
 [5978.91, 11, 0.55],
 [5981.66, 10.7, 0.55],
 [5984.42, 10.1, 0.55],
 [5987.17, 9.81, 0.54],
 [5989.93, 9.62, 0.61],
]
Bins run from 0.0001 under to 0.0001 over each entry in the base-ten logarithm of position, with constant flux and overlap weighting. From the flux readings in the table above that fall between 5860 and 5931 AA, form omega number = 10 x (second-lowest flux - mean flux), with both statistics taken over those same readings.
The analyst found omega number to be -19.7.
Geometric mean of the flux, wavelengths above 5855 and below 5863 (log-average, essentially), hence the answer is 9.6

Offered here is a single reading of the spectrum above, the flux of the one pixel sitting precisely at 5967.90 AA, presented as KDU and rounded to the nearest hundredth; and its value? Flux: 10.30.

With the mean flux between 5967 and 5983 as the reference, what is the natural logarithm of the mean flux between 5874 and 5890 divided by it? -0.11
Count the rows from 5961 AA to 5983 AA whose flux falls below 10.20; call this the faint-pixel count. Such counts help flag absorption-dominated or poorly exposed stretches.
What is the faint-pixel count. 2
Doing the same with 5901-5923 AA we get 4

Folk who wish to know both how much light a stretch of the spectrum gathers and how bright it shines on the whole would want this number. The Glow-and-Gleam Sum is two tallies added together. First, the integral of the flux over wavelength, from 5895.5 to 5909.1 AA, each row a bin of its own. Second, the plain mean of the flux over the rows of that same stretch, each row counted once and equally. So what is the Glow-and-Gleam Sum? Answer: 143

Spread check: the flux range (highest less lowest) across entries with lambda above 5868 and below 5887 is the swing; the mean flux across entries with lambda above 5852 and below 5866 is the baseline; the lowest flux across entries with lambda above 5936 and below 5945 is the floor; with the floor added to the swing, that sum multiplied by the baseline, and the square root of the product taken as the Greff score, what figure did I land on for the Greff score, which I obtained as 10.47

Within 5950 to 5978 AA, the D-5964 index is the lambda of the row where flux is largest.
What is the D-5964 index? 5976.15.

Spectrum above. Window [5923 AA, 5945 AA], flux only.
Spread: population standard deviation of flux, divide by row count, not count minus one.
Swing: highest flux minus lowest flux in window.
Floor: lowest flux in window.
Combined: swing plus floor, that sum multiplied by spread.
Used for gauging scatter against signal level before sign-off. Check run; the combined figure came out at 4.08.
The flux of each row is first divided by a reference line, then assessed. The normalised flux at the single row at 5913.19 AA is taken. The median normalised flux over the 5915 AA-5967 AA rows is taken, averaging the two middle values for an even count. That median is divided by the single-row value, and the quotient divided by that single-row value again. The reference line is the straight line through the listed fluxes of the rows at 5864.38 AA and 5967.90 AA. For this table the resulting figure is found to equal 1.0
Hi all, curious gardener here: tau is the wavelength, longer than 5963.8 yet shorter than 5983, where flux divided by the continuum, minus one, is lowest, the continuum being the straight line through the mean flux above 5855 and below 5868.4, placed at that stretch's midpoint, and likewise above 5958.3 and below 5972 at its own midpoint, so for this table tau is 5965.16 AA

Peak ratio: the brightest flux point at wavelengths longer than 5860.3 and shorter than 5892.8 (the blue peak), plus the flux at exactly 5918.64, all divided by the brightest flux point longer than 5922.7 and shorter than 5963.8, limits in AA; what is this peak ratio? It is 1.88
